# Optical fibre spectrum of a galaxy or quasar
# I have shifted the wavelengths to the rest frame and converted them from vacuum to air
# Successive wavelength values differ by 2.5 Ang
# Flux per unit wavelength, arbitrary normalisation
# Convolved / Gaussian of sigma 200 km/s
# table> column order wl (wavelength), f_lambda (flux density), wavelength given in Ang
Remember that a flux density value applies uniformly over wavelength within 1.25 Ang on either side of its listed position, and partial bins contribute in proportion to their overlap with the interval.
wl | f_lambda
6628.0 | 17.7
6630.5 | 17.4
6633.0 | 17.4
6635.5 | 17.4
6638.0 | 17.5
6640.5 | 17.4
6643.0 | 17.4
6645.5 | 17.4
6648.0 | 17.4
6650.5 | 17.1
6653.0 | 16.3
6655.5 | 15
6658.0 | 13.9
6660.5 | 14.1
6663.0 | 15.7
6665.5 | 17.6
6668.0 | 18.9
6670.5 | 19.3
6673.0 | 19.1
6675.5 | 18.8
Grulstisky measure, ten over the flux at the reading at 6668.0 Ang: 0.53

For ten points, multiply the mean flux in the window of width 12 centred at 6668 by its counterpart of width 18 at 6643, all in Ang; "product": 315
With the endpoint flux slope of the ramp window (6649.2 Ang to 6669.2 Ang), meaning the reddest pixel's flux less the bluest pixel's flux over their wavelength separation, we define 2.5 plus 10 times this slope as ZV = 3.5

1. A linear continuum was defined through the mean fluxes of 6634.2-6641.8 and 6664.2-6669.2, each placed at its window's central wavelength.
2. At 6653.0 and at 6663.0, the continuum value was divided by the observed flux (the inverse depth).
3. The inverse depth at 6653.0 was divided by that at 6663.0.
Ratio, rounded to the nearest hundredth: 0.95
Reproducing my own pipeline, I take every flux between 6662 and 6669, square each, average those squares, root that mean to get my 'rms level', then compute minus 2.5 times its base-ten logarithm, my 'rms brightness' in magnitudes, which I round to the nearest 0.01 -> -3.10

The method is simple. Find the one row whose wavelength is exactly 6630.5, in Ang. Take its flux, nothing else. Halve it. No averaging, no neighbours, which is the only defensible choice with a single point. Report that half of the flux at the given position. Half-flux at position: 8.70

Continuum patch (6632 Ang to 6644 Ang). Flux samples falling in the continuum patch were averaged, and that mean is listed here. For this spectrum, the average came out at 17.4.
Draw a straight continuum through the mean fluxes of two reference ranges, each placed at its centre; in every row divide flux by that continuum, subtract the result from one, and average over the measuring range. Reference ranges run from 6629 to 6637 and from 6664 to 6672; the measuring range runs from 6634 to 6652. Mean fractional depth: 0.021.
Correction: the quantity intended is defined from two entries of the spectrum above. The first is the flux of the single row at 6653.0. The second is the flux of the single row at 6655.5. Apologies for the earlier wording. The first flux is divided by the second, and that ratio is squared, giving 1.2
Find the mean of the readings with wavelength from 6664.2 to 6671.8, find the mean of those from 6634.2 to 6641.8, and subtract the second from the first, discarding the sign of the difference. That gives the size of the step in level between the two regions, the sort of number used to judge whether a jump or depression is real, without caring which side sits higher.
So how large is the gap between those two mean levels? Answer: 1.2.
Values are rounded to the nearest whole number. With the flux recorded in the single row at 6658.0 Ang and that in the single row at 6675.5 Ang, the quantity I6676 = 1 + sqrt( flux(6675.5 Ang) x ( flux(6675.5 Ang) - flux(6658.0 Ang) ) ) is 11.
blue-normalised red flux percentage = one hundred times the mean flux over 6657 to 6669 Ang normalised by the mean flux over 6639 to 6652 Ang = 92.5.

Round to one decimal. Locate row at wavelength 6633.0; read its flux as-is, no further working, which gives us 17.4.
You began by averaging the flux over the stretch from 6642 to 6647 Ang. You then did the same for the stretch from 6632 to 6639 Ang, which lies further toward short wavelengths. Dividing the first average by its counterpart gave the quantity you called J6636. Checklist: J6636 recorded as 1.00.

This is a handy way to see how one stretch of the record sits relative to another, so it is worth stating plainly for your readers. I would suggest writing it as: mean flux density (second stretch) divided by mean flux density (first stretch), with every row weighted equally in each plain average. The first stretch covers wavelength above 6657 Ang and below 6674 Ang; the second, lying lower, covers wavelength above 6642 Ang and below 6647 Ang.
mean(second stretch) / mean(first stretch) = 1.03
